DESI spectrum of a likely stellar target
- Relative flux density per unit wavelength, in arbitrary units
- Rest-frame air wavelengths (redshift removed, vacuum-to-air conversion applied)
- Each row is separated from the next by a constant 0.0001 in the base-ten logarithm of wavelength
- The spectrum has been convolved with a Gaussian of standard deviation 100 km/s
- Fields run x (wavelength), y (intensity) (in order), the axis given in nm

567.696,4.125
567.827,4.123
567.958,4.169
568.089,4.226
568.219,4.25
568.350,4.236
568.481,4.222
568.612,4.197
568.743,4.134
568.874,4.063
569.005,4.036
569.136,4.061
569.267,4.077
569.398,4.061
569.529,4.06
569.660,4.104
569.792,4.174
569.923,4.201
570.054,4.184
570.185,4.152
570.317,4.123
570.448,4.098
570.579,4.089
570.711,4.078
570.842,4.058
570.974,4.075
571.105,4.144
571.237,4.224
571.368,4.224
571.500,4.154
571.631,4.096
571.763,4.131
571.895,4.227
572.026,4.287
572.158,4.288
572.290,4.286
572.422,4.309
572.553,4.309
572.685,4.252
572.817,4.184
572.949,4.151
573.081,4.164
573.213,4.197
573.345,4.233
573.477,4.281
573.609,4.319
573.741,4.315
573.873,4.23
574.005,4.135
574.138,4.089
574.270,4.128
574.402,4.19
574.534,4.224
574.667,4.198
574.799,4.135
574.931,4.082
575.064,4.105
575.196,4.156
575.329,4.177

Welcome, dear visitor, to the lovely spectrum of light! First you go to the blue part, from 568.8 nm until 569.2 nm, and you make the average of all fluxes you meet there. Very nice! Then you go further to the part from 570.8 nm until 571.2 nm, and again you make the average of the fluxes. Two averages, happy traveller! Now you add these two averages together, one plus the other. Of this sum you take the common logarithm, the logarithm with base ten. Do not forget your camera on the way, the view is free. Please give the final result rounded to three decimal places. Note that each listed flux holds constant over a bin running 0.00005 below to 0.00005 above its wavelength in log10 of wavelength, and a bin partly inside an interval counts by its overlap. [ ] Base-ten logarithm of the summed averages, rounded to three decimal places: 0.911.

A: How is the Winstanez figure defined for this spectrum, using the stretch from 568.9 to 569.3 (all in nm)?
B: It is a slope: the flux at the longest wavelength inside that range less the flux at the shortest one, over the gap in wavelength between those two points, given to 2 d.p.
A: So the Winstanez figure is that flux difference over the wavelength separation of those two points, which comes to 0.16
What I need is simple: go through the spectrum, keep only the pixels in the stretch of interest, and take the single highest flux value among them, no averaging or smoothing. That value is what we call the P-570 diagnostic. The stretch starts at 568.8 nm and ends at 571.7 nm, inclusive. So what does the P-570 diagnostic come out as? 4.224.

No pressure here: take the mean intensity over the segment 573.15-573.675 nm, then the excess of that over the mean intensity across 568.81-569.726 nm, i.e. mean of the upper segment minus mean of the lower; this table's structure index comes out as 0.19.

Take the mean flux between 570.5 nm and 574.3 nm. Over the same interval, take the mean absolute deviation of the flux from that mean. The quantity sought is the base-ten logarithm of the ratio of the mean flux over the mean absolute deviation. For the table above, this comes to 1.76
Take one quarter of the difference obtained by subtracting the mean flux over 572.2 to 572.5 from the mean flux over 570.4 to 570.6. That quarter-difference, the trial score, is -0.05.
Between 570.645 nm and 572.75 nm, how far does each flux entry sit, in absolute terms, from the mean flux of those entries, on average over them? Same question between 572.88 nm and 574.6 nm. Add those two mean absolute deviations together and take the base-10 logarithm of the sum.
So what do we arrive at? -0.86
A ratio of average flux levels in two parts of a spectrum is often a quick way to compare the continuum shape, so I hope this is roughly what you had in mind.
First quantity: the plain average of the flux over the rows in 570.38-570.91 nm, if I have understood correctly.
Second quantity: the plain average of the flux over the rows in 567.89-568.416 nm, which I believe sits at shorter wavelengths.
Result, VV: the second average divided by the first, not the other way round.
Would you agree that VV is 1.034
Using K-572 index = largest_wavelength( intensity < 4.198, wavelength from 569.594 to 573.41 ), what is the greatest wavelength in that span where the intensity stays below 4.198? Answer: 573.213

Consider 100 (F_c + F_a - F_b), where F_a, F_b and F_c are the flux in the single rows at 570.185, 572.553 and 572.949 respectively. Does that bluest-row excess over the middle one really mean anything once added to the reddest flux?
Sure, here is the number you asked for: 399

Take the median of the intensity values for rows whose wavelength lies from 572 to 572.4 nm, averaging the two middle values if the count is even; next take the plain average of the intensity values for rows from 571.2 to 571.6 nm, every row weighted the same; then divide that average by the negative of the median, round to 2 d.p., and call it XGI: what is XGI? -0.98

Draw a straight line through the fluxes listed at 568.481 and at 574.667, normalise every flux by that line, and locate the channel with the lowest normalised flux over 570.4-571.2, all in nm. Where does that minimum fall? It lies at 570.842 nm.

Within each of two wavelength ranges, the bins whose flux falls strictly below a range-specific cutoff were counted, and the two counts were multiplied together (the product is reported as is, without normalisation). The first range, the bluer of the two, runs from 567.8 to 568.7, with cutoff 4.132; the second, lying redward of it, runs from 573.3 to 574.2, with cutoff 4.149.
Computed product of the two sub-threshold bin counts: 2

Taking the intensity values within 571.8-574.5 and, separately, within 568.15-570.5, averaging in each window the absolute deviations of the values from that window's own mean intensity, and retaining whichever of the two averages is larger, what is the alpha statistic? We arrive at 0.0594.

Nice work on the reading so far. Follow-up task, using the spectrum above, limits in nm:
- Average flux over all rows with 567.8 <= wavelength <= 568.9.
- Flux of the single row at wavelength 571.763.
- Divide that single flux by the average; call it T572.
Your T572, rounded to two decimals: 0.99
